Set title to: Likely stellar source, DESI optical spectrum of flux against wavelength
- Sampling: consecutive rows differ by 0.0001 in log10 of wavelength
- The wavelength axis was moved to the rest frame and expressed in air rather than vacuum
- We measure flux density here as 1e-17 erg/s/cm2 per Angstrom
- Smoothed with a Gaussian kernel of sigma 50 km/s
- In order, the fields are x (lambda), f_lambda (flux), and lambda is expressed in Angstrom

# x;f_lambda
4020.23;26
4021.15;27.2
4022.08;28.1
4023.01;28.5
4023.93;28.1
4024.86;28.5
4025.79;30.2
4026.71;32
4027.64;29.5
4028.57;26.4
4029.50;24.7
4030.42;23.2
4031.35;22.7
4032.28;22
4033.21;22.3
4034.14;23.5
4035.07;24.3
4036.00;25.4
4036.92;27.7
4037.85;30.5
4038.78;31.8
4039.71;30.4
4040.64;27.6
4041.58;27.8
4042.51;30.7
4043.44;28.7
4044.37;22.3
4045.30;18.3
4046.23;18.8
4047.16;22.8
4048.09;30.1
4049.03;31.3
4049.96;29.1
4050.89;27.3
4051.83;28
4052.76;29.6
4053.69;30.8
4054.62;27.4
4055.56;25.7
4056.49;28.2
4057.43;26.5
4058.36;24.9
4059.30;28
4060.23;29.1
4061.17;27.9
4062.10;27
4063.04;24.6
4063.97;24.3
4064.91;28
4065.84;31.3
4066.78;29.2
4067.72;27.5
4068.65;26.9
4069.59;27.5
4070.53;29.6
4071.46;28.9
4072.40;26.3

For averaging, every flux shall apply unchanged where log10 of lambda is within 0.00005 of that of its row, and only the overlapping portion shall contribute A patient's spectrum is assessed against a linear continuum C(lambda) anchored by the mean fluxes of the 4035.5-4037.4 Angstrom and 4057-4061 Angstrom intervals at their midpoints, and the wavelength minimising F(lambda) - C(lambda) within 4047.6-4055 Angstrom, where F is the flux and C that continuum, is 4050.89 Angstrom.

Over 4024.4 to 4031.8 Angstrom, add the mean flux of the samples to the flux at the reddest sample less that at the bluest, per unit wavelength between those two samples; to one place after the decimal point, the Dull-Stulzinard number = 26.3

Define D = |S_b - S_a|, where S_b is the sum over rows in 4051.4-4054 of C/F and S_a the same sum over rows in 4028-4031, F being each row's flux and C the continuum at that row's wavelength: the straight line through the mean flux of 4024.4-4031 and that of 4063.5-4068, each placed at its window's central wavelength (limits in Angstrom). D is 0.5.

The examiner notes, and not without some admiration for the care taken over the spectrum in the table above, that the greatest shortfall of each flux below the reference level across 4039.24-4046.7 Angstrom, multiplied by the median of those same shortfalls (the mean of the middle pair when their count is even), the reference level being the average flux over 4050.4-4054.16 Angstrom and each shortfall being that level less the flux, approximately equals 13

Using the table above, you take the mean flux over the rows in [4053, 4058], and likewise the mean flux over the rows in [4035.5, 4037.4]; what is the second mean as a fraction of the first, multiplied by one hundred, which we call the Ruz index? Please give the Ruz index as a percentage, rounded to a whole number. 96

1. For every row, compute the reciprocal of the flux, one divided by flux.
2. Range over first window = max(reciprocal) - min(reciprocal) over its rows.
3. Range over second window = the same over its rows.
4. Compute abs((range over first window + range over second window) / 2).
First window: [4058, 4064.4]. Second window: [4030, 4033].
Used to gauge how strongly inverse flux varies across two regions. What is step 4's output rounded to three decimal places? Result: 0.005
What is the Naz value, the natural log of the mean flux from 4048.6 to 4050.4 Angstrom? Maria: 3.41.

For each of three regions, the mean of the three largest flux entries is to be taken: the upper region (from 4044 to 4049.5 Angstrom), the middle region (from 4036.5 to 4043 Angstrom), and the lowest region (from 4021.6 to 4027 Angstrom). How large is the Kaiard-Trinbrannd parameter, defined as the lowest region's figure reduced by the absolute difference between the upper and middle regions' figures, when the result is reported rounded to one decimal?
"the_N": 27.3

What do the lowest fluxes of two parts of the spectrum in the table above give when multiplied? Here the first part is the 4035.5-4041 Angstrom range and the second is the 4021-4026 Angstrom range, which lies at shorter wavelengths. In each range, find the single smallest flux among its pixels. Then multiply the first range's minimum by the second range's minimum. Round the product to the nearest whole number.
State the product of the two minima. 691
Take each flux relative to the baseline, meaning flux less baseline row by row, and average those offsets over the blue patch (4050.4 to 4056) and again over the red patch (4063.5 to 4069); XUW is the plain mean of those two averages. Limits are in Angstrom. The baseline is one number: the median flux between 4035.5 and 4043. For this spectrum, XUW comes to -1.1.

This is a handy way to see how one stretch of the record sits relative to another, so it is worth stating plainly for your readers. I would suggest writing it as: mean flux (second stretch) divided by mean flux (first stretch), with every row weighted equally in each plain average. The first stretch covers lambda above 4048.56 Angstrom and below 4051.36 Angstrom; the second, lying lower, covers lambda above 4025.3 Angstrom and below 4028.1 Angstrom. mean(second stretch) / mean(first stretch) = 1.05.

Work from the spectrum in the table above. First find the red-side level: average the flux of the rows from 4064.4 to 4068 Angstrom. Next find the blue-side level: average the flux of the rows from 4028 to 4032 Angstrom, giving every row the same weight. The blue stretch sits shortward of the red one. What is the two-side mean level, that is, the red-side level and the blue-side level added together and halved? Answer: 26.6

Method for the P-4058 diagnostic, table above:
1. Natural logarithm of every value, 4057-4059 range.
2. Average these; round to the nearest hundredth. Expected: 3.25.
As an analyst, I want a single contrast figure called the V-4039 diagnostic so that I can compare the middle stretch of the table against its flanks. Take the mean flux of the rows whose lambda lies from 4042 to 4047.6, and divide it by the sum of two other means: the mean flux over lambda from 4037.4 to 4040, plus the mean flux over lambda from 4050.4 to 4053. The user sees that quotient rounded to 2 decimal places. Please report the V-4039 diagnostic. 0.40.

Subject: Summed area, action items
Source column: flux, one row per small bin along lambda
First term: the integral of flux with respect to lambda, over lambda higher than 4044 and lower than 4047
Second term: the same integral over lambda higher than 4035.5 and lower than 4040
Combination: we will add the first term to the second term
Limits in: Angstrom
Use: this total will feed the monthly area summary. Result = 191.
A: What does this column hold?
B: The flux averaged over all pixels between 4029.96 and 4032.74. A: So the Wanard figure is 22.6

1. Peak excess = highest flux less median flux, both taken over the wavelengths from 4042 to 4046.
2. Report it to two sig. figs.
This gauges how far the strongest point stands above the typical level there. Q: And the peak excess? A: 5.2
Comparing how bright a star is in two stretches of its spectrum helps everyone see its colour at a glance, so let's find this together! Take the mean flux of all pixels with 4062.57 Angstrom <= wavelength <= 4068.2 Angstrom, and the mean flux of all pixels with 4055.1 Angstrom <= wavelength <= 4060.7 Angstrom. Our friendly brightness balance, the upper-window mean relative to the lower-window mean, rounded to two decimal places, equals 1.02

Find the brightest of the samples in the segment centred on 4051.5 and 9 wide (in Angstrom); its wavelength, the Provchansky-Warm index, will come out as 4049.03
